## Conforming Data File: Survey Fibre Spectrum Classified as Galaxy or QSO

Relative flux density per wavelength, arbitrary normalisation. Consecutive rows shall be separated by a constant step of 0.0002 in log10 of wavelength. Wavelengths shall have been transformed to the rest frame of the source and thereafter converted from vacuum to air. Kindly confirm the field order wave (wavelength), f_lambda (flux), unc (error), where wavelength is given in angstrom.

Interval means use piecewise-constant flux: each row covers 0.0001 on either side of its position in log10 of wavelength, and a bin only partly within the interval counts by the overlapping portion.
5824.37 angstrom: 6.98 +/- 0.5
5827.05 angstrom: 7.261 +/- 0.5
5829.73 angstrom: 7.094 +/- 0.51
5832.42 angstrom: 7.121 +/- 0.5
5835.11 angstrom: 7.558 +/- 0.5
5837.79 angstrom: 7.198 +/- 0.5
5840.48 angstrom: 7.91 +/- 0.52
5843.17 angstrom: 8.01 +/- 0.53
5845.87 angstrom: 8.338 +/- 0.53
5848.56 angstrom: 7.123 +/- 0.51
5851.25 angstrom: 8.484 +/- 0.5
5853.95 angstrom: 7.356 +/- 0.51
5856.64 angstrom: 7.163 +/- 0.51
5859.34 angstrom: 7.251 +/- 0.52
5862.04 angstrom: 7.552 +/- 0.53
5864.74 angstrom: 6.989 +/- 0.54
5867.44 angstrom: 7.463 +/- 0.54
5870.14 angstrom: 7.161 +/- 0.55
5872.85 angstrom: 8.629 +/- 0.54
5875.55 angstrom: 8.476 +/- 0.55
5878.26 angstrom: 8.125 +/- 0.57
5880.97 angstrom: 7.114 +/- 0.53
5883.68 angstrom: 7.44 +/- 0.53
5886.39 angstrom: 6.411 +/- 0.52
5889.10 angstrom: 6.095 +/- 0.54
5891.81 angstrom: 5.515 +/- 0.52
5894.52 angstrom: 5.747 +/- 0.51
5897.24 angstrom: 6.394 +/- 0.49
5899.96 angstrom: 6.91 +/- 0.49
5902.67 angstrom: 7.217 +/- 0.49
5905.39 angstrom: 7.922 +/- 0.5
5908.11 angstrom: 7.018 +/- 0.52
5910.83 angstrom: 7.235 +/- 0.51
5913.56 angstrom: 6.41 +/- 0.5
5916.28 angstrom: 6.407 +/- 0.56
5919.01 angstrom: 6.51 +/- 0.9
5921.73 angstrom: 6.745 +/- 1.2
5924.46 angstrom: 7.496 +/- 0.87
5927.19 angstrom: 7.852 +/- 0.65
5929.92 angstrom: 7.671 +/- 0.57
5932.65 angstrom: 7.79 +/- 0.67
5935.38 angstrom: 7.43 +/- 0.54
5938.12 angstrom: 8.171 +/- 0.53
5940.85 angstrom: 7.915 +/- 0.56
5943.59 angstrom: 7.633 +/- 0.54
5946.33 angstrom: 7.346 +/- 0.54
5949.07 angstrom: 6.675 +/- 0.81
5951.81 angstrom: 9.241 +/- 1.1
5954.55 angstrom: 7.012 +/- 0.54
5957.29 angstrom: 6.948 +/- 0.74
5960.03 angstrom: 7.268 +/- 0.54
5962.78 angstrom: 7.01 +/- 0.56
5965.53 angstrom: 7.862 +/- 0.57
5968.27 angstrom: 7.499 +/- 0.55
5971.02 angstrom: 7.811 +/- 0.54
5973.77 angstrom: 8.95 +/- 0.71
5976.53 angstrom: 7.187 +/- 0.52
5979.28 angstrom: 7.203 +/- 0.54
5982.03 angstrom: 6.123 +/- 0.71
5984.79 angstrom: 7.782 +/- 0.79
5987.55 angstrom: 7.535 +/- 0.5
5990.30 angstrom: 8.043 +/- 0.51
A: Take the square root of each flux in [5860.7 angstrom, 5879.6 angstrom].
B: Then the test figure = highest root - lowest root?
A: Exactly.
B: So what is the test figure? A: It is 0.29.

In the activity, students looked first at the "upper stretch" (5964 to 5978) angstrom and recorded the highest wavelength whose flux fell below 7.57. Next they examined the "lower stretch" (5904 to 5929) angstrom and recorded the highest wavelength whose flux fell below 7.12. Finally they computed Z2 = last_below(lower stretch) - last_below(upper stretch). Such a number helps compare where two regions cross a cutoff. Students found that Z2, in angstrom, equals -54.8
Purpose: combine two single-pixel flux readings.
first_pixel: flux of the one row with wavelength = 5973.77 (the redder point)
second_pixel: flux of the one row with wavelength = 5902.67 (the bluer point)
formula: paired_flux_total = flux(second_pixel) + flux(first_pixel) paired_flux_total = 16.2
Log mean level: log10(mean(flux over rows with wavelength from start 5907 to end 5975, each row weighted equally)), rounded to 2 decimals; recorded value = 0.87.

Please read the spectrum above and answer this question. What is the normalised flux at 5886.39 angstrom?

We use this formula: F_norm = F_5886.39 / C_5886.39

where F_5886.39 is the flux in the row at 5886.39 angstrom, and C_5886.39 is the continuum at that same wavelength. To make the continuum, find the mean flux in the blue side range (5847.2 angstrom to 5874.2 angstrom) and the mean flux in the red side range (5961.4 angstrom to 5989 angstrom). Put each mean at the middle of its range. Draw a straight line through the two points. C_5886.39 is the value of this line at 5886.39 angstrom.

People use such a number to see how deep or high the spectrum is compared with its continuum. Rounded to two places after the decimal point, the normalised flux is 0.85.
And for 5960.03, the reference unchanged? 0.97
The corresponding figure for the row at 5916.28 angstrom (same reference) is 0.85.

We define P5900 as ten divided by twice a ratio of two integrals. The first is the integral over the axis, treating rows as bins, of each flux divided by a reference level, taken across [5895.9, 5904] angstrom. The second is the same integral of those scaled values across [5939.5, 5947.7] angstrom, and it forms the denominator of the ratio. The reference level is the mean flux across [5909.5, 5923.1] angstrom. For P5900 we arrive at 5.6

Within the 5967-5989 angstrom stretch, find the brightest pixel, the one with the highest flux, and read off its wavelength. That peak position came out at 5973.77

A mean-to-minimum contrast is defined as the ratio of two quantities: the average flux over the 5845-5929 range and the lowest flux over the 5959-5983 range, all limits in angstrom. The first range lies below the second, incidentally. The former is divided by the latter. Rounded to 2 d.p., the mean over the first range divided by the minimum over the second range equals 1.17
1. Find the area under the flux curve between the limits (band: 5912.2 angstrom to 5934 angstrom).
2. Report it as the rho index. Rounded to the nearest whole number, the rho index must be 155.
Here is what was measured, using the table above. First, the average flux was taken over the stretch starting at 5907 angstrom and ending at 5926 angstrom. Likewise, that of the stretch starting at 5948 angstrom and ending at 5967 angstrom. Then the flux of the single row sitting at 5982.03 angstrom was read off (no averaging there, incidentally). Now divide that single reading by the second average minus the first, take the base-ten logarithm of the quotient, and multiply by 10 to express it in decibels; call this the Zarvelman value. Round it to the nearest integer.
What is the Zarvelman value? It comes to 10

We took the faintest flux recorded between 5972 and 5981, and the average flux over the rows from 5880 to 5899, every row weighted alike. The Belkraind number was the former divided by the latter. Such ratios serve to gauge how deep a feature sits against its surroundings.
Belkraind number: 1.13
